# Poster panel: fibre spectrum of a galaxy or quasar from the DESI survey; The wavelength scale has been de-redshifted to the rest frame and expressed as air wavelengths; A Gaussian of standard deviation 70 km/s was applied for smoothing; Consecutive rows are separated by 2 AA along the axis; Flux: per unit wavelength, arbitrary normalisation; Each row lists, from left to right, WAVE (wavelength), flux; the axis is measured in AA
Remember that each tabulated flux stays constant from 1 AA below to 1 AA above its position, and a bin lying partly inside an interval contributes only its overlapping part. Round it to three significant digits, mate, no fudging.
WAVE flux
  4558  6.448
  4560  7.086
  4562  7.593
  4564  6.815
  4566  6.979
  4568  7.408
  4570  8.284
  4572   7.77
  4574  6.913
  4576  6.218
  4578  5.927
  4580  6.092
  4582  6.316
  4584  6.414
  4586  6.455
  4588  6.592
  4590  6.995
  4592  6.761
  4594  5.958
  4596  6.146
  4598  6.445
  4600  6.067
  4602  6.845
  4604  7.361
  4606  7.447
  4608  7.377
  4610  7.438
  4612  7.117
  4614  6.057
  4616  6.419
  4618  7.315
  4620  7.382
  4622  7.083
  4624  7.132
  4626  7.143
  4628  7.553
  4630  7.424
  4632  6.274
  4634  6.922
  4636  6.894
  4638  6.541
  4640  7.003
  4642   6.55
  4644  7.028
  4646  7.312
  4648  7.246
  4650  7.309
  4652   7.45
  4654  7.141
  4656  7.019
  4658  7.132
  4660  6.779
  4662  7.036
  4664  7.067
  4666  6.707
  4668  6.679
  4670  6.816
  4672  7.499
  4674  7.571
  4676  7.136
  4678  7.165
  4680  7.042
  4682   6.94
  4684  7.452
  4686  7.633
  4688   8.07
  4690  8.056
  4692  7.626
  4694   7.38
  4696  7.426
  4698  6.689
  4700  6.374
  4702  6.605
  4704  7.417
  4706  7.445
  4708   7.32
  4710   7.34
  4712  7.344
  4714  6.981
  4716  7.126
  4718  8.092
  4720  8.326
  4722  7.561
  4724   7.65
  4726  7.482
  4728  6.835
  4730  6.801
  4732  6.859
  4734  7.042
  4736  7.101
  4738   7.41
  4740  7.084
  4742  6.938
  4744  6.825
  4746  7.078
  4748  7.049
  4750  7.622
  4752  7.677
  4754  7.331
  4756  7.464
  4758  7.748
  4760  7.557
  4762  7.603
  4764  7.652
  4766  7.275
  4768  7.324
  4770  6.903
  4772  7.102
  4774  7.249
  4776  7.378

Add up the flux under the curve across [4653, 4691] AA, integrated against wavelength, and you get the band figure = 274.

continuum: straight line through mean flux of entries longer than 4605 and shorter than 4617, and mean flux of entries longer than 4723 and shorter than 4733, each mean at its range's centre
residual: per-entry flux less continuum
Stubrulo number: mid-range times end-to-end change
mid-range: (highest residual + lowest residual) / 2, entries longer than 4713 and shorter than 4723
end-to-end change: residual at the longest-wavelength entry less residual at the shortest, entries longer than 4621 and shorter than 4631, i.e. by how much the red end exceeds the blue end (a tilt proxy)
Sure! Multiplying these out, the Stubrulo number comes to 0.18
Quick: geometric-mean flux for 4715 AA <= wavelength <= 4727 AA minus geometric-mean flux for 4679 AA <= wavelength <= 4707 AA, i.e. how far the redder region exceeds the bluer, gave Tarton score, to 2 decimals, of 0.42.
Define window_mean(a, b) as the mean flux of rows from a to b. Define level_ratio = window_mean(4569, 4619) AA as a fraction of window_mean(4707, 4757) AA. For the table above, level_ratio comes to 0.925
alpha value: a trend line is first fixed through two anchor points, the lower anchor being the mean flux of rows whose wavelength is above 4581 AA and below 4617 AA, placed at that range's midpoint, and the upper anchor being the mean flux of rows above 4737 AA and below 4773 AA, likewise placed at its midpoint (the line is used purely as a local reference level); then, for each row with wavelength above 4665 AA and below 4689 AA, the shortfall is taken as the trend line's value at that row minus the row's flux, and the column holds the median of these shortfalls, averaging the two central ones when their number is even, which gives -0.15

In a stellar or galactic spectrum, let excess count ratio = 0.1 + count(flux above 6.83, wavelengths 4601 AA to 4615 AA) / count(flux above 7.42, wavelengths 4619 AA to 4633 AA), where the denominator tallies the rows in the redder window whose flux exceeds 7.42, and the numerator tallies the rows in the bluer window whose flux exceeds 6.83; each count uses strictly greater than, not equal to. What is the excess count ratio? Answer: 3.1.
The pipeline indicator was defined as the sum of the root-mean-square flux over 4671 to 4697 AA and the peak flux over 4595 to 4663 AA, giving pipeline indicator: 15.0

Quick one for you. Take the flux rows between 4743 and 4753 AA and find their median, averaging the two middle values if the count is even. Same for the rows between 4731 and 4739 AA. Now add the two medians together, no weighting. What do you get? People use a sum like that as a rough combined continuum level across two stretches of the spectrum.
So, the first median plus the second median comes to 14.1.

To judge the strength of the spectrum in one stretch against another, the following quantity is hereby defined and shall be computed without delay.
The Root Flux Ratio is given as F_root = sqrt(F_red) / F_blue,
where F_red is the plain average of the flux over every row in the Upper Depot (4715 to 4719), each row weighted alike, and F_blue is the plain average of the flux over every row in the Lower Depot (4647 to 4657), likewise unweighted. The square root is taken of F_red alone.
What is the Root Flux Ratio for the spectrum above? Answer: 0.381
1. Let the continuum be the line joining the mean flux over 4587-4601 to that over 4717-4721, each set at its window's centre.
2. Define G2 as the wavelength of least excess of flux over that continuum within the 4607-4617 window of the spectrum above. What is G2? 4614 AA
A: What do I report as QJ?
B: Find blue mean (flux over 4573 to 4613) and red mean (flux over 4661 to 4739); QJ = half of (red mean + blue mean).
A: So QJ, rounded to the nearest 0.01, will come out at 6.95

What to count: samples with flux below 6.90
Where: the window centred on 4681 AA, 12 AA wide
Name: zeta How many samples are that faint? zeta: 0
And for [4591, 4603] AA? 6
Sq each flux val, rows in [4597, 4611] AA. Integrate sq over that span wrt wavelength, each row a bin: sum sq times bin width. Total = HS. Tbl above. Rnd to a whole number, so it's 689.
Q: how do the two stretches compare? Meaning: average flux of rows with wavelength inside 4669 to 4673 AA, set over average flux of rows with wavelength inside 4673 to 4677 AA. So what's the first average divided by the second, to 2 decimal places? 0.97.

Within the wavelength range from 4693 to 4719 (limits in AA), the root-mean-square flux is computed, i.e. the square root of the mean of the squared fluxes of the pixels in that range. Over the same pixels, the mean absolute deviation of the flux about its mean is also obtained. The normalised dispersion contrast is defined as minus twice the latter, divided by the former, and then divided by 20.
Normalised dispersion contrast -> -0.0047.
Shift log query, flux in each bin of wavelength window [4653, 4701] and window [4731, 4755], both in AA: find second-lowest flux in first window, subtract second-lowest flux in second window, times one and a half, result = -0.27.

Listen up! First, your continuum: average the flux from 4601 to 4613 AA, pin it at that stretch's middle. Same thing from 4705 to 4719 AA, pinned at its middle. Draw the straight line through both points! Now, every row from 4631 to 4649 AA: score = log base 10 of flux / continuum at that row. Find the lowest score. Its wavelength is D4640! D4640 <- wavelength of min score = 4632 AA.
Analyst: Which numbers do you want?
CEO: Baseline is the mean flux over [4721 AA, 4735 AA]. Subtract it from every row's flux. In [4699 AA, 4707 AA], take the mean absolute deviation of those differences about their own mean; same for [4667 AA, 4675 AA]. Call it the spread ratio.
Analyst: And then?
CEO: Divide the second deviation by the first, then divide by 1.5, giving 0.6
